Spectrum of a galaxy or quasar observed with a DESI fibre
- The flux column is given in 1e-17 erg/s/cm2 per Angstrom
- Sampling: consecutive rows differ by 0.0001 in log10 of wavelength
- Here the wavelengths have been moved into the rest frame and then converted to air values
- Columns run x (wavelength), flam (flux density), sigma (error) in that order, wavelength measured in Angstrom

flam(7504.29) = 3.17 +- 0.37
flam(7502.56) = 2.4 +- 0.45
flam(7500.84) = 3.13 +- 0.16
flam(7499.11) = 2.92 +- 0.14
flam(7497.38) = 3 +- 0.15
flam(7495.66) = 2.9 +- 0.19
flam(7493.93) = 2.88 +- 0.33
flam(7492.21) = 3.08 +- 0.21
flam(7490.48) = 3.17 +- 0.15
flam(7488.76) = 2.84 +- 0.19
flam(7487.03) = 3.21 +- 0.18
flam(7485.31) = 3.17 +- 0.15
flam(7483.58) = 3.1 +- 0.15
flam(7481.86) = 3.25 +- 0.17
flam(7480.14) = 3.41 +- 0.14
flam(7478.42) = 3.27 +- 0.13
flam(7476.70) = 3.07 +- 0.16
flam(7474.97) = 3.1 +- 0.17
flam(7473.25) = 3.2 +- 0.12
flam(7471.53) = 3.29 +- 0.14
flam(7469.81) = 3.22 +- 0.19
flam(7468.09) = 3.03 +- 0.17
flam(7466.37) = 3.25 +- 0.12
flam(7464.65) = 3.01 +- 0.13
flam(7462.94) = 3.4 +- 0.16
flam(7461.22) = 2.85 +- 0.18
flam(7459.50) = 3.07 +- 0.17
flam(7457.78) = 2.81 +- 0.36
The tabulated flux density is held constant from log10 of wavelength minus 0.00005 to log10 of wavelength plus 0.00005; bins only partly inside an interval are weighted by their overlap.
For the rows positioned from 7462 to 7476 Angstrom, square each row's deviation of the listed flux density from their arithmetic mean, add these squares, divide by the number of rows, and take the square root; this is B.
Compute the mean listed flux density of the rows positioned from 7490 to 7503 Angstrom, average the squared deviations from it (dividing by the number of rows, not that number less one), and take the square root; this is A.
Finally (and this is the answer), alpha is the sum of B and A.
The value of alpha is 0.35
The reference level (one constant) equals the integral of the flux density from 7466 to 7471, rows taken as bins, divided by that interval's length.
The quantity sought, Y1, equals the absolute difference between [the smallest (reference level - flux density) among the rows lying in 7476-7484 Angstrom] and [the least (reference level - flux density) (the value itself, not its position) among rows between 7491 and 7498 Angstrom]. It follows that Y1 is 0.33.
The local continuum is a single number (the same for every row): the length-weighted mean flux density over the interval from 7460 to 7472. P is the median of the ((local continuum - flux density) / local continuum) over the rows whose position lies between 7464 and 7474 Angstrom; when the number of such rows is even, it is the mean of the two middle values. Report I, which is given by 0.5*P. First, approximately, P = -0.02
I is -0.011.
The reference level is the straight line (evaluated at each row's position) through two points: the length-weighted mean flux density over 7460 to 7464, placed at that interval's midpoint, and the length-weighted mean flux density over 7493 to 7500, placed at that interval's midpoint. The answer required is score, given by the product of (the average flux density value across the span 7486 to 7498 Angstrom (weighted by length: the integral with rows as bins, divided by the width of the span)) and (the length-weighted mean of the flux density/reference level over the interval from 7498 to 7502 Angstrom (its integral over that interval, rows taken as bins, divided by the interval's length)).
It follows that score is 3.09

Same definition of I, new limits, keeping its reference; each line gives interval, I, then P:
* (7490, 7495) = 0.010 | 0.02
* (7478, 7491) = -0.007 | -0.01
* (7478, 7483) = -0.020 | -0.04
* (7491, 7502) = 0.029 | 0.06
